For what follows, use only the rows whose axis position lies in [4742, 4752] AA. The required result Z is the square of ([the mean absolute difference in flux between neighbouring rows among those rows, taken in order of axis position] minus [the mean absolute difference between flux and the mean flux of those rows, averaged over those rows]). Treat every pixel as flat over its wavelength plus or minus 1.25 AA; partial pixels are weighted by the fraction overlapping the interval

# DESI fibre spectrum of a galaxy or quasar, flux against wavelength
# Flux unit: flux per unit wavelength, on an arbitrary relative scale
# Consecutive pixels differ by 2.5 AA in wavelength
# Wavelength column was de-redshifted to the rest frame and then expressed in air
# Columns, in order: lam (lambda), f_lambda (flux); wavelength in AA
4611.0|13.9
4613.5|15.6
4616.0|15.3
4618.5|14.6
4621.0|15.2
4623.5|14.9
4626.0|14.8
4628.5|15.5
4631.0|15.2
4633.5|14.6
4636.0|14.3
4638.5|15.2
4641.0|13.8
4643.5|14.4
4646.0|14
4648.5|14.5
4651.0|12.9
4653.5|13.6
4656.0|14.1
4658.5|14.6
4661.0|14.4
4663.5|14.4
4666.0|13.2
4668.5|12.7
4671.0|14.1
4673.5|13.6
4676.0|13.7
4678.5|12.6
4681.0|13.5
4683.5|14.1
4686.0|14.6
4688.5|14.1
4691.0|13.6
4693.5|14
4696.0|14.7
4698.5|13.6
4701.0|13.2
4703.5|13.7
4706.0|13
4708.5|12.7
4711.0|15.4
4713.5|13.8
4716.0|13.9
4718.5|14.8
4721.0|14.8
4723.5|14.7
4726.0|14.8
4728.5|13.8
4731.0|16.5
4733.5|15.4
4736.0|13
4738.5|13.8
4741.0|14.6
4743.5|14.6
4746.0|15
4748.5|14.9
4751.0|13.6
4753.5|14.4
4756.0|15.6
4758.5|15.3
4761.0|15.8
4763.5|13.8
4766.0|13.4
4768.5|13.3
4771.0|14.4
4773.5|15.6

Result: 0.019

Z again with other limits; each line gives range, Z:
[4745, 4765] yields 0.056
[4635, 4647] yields 0.209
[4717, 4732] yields 0.061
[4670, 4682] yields 0.084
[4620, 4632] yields 0.018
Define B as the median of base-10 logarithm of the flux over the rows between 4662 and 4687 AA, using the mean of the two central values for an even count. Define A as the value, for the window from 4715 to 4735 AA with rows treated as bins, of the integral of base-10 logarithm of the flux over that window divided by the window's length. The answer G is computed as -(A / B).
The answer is -1.03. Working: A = 1.170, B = 1.14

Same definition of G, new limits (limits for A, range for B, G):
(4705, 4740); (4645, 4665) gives -1.00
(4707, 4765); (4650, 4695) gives -1.02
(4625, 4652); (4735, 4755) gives -1.00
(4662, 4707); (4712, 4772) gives -0.98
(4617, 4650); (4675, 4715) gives -1.03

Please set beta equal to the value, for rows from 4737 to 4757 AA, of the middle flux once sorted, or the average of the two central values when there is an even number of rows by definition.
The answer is 14.6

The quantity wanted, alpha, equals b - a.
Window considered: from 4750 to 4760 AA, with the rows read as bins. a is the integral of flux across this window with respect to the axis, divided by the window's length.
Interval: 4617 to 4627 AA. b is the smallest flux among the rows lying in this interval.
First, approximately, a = 14.8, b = 14.6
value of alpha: -0.2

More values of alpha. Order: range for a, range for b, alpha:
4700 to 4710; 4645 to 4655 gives -0.3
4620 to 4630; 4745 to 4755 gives -1.5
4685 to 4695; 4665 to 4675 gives -1.4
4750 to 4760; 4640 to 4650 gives -1.0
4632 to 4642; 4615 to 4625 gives 0.1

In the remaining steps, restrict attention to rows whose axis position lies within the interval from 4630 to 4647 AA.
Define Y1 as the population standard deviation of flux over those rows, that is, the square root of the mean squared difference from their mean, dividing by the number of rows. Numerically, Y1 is 0.5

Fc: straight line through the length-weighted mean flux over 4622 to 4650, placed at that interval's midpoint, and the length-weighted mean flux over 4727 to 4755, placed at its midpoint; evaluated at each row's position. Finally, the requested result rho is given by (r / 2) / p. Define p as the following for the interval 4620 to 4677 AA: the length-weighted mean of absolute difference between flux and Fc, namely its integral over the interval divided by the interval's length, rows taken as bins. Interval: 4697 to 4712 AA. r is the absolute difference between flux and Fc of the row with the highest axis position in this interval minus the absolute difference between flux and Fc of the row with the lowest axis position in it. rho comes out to -0.10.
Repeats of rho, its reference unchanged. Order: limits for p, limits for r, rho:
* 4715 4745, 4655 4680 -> 1.17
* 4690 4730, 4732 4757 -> 0.15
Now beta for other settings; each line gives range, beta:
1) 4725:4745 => 14.6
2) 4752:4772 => 14.4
